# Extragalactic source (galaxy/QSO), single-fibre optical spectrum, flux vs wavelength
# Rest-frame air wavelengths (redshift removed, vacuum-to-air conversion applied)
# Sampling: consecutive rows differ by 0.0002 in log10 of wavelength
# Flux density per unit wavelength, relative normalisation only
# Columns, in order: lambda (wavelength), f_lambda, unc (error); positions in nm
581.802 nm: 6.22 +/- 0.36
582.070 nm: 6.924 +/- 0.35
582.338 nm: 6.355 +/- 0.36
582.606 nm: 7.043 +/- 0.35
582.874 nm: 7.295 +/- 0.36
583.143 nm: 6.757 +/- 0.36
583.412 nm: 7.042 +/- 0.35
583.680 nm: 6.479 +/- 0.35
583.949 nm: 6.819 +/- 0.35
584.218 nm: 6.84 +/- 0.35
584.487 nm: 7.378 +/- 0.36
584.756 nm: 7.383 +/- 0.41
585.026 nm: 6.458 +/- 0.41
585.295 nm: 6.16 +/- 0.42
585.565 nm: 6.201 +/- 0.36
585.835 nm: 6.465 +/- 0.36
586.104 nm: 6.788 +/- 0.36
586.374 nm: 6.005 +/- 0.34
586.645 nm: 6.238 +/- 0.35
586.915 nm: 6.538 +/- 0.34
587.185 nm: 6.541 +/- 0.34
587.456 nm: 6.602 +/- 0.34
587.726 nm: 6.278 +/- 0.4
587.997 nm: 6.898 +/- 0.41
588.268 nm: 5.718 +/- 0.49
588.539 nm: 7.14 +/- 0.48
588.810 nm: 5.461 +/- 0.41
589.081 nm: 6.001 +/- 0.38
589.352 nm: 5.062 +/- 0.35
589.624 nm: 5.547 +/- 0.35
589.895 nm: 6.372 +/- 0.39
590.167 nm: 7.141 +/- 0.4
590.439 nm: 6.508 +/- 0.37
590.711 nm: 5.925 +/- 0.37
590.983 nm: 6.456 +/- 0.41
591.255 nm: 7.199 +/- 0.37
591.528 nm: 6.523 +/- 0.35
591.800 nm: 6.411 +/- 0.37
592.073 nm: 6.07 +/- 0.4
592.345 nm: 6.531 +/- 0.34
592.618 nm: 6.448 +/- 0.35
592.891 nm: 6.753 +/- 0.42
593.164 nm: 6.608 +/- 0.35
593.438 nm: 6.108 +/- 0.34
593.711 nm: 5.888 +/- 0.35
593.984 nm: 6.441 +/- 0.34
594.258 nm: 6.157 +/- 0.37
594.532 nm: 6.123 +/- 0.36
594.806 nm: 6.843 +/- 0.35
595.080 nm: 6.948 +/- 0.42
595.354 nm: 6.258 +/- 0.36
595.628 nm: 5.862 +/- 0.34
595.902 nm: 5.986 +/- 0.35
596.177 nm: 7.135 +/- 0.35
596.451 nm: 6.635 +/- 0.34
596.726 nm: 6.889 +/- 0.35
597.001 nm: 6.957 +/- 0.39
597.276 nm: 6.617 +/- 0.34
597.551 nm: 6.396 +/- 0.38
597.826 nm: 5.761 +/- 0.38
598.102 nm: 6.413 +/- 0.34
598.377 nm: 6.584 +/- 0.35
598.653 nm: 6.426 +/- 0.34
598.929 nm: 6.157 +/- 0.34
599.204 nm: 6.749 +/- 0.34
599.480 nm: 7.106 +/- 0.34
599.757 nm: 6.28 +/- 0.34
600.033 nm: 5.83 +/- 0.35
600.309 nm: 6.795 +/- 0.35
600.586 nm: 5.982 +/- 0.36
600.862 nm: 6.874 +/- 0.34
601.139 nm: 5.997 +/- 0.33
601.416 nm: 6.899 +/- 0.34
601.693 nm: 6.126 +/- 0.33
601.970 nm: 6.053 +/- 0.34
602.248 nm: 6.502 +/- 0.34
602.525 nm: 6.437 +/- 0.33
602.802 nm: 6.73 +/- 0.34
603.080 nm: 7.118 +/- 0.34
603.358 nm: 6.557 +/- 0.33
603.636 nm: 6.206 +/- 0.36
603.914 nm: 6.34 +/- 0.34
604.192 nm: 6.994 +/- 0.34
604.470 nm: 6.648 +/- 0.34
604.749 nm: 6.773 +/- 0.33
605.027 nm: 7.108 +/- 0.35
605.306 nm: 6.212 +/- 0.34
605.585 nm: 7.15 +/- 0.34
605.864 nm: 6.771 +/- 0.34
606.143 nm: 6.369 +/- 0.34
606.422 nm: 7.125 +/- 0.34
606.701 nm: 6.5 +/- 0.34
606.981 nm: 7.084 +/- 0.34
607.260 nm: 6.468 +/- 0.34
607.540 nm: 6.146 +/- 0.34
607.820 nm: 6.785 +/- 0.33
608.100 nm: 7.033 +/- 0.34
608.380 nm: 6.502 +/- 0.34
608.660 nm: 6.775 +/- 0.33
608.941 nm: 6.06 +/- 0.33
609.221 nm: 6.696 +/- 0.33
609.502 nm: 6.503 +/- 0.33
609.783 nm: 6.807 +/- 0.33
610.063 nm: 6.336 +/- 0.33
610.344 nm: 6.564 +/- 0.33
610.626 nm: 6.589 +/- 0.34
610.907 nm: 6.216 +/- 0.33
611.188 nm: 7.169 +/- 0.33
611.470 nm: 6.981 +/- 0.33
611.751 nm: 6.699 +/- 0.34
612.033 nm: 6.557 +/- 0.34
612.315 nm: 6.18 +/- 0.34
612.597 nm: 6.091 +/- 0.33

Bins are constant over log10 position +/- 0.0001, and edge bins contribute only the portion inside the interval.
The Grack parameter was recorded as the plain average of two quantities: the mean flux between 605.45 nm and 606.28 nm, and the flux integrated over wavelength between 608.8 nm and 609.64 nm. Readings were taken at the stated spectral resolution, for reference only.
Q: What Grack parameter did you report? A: 6.08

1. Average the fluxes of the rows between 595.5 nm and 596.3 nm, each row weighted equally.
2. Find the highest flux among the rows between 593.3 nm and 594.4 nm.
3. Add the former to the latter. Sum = 12.8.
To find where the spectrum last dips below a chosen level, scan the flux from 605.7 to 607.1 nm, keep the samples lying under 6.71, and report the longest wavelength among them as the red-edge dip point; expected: 606.701 nm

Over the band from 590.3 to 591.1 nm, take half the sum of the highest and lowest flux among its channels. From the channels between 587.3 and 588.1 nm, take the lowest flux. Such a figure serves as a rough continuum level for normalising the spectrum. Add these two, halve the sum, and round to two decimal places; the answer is 6.25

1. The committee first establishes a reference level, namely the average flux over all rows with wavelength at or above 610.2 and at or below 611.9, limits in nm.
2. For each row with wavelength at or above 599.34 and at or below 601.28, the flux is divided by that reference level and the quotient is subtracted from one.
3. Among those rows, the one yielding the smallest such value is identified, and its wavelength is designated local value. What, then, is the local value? 599.480 nm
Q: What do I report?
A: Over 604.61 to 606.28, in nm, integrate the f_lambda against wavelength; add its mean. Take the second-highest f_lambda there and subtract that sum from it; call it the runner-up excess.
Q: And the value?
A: -10.9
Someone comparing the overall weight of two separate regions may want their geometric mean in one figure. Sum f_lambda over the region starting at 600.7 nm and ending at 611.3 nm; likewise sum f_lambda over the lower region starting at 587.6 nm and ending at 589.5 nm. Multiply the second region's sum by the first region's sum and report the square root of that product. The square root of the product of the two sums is 103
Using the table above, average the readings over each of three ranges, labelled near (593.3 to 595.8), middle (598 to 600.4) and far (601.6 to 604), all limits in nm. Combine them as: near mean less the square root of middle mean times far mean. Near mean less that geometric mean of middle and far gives -0.18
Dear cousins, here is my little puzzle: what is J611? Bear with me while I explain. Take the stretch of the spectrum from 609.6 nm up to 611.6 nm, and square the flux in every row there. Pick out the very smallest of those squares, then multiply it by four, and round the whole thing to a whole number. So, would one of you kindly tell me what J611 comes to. 155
